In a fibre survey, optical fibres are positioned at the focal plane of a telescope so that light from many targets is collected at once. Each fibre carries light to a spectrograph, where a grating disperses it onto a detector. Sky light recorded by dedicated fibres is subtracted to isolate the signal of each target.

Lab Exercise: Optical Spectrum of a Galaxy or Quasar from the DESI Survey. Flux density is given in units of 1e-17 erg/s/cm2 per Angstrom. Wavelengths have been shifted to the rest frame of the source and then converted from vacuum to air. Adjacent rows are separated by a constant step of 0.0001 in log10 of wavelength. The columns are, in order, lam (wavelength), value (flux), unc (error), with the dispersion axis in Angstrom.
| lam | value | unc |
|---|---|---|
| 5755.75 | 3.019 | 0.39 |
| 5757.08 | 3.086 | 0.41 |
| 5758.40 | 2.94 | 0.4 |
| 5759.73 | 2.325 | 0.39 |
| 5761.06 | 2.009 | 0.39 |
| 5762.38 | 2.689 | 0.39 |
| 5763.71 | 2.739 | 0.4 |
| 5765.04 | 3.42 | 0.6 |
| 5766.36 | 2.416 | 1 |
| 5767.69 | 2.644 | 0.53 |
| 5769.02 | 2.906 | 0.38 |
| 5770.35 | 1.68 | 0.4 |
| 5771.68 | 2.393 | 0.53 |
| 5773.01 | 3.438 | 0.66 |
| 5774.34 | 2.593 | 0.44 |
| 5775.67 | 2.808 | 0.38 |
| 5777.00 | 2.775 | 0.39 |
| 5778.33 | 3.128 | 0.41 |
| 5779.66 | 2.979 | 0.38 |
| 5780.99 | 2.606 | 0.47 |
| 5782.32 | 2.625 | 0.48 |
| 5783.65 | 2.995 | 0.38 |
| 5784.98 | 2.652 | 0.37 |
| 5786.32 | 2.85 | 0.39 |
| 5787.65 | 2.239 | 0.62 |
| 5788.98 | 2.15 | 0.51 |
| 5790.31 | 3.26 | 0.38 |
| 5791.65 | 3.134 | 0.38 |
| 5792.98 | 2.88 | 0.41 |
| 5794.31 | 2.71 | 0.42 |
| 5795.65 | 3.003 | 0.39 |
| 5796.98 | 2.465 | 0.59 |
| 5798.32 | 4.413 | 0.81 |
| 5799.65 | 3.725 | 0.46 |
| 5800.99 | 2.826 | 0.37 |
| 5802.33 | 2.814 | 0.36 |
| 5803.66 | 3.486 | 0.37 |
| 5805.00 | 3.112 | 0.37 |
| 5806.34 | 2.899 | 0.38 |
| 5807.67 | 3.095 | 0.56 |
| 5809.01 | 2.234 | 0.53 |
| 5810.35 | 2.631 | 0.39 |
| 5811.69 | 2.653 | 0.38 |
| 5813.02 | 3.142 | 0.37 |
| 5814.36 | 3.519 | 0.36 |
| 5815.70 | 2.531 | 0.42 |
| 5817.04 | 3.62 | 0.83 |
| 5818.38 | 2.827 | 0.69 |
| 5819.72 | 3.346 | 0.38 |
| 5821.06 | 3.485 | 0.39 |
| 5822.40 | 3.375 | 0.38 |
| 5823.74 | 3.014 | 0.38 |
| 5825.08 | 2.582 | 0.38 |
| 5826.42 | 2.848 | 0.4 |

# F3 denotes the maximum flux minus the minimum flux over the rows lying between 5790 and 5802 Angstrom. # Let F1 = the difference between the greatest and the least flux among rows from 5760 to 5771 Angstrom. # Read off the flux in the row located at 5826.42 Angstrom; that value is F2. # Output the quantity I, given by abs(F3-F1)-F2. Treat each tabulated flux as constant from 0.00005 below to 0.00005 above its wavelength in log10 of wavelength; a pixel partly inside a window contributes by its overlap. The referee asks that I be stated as -2.6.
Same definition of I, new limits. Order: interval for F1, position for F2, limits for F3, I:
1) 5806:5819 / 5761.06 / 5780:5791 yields -1.7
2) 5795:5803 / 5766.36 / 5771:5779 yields -1.5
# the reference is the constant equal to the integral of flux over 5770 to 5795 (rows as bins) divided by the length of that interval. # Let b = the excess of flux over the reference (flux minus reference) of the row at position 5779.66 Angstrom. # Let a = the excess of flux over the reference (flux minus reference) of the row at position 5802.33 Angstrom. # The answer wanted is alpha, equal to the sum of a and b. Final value 0.30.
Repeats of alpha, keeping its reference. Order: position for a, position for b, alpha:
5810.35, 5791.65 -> 0.28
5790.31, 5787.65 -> 0.01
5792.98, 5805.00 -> 0.50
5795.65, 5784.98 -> 0.17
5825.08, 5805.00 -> 0.20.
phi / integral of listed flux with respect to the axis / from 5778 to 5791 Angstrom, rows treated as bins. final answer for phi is 36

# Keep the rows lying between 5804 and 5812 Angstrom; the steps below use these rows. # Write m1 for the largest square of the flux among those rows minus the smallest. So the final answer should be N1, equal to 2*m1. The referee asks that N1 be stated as 9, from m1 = 4.7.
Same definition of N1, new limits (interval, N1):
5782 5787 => 4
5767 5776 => 18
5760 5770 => 15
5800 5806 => 8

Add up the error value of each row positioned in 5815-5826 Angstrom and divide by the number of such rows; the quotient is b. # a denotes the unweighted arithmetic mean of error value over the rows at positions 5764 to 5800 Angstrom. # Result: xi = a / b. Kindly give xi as 1.01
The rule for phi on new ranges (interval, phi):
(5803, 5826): 70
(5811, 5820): 28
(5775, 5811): 105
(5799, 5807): 25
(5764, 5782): 50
